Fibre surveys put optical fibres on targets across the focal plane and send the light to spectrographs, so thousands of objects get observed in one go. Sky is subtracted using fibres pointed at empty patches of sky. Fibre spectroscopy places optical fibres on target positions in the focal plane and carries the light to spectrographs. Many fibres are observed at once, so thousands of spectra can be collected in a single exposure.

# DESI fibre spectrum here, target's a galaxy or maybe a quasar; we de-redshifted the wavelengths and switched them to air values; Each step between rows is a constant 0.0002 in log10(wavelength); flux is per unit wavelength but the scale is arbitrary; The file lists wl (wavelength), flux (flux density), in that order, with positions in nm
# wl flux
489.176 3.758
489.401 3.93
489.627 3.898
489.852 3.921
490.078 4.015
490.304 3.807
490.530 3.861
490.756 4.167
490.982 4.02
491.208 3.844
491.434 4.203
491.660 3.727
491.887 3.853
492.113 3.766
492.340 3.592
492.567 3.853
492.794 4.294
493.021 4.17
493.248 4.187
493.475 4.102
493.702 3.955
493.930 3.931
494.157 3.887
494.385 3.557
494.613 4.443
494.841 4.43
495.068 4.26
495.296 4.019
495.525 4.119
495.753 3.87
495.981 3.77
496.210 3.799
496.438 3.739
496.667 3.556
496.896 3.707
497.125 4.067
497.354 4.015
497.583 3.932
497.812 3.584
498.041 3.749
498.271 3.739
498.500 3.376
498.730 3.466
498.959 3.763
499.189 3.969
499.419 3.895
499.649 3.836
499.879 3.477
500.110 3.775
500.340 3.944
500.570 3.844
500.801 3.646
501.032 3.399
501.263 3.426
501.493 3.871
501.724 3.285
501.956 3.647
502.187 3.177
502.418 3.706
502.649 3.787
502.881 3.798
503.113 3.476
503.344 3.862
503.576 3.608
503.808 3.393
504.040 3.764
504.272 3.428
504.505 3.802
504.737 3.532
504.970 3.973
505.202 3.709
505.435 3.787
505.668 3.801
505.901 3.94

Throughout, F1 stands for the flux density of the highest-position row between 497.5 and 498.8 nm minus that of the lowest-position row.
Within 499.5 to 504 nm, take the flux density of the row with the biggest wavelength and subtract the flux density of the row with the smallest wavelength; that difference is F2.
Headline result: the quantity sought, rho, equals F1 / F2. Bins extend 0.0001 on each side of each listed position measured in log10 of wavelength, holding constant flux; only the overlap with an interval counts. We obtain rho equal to 1.1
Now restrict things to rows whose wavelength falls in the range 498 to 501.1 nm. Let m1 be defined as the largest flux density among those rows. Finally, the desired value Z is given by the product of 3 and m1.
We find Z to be 11.9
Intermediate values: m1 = 3.969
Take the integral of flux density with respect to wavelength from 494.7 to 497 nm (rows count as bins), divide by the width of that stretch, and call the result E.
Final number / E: 3.9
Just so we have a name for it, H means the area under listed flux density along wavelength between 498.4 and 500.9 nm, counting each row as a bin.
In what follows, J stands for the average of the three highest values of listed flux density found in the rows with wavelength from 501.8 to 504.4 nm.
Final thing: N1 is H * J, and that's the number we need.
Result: 35.6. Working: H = 9.3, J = 3.82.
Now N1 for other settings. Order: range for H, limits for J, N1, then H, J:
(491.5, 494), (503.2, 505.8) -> 38.3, 9.9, 3.88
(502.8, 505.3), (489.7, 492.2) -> 37.9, 9.2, 4.13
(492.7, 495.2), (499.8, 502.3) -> 39.9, 10.3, 3.89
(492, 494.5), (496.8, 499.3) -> 39.5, 9.8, 4.02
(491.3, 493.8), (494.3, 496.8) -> 43.5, 9.9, 4.38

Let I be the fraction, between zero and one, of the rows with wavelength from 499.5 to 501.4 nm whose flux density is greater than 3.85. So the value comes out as 0.1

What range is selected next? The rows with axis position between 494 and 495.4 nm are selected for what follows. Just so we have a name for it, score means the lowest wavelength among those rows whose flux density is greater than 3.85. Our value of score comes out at 494.157 nm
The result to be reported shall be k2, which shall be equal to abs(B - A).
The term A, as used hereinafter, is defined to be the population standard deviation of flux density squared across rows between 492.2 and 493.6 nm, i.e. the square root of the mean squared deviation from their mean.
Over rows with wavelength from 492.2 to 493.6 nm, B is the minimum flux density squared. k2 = 11.0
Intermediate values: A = 1.88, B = 12.9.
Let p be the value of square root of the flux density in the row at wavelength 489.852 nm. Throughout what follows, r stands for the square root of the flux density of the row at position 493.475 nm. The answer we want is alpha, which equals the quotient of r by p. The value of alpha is 1.02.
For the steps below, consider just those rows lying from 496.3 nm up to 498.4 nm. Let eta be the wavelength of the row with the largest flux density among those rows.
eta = 497.125 nm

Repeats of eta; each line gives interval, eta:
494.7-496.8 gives 494.841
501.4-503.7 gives 501.493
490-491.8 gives 491.434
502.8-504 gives 503.344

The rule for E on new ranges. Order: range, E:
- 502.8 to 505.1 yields 3.7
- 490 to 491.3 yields 4.0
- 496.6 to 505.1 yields 3.7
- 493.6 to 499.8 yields 3.9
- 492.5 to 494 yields 4.1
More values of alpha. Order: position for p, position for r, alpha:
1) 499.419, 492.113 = 0.98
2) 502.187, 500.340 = 1.11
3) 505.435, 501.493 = 1.01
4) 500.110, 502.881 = 1.00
